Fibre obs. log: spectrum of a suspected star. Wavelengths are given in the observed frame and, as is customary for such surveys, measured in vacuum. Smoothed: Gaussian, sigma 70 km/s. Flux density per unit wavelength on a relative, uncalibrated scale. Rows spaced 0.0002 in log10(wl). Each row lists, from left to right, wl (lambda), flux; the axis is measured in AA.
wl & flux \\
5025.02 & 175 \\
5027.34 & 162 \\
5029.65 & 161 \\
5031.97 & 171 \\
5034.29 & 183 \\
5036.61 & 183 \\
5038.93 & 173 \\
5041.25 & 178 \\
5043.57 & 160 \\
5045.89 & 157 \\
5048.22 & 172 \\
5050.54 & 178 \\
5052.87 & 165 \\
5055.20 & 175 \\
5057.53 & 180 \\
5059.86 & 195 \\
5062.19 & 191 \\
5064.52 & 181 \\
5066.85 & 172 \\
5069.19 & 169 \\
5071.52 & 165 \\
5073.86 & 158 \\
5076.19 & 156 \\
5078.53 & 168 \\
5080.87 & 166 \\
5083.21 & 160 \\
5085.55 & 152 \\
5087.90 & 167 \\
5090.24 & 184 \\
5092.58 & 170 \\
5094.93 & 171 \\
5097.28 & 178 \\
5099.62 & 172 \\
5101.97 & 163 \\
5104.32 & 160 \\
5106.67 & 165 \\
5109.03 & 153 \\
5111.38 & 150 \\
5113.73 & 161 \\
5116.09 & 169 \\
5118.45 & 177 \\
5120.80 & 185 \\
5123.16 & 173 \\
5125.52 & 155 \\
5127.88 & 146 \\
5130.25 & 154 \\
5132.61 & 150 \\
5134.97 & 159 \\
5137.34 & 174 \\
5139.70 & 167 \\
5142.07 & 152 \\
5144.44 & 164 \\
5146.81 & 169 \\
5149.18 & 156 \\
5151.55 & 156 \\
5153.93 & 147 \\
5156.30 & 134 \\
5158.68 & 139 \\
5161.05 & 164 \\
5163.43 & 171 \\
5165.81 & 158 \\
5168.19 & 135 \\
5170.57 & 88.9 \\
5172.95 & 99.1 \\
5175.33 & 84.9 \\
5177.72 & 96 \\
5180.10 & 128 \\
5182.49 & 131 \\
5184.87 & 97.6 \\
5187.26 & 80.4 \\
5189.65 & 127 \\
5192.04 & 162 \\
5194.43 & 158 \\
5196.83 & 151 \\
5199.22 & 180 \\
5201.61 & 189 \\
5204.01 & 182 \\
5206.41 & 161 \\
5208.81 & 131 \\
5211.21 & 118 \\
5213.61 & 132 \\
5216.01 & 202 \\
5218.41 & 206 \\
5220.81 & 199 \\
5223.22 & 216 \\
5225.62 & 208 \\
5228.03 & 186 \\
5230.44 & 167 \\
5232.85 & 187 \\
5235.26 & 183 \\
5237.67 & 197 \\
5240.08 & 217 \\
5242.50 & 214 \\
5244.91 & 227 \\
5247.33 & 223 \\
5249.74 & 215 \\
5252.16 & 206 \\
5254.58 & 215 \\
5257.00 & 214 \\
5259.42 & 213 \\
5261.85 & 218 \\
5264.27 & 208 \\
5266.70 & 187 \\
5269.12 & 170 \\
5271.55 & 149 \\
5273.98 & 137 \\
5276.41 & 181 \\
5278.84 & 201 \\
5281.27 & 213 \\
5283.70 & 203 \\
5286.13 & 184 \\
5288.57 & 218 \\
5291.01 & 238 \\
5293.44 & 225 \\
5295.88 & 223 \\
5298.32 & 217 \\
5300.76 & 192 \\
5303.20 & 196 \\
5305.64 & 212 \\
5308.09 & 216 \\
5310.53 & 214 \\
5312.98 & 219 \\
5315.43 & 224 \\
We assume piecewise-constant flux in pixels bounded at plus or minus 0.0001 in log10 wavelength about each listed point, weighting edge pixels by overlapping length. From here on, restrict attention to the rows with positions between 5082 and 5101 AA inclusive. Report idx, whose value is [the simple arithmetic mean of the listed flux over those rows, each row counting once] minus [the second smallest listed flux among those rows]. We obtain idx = 9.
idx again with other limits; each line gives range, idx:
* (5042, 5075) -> 15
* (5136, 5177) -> 56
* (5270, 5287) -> 32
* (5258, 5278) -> 34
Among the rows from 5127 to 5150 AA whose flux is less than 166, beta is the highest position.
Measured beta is 5149.18 AA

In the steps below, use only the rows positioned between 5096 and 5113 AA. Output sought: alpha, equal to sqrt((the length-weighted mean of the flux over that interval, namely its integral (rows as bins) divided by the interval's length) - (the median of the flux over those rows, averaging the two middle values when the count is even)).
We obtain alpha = 0.19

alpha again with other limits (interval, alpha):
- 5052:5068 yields 0.39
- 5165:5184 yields 0.66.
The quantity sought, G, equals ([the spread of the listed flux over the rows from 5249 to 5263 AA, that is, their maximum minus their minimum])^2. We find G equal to 144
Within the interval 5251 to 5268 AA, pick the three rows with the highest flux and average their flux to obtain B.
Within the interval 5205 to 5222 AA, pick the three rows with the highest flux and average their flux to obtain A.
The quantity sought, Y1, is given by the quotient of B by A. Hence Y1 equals 1.1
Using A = 202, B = 216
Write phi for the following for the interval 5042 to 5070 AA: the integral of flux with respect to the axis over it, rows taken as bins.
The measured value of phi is 4891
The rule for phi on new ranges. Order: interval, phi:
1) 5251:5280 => 5553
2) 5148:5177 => 3925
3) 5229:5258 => 5952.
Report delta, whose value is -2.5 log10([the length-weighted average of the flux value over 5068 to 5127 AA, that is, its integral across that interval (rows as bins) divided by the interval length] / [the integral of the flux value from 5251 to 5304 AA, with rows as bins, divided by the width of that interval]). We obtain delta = 0.21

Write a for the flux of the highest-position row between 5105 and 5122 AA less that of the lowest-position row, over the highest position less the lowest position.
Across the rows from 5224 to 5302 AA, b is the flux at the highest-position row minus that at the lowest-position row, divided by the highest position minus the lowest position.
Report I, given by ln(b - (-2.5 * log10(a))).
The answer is -2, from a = 1.4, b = -0.2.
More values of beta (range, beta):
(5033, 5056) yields 5052.87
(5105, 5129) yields 5127.88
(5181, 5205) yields 5196.83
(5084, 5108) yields 5106.67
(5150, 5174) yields 5172.95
